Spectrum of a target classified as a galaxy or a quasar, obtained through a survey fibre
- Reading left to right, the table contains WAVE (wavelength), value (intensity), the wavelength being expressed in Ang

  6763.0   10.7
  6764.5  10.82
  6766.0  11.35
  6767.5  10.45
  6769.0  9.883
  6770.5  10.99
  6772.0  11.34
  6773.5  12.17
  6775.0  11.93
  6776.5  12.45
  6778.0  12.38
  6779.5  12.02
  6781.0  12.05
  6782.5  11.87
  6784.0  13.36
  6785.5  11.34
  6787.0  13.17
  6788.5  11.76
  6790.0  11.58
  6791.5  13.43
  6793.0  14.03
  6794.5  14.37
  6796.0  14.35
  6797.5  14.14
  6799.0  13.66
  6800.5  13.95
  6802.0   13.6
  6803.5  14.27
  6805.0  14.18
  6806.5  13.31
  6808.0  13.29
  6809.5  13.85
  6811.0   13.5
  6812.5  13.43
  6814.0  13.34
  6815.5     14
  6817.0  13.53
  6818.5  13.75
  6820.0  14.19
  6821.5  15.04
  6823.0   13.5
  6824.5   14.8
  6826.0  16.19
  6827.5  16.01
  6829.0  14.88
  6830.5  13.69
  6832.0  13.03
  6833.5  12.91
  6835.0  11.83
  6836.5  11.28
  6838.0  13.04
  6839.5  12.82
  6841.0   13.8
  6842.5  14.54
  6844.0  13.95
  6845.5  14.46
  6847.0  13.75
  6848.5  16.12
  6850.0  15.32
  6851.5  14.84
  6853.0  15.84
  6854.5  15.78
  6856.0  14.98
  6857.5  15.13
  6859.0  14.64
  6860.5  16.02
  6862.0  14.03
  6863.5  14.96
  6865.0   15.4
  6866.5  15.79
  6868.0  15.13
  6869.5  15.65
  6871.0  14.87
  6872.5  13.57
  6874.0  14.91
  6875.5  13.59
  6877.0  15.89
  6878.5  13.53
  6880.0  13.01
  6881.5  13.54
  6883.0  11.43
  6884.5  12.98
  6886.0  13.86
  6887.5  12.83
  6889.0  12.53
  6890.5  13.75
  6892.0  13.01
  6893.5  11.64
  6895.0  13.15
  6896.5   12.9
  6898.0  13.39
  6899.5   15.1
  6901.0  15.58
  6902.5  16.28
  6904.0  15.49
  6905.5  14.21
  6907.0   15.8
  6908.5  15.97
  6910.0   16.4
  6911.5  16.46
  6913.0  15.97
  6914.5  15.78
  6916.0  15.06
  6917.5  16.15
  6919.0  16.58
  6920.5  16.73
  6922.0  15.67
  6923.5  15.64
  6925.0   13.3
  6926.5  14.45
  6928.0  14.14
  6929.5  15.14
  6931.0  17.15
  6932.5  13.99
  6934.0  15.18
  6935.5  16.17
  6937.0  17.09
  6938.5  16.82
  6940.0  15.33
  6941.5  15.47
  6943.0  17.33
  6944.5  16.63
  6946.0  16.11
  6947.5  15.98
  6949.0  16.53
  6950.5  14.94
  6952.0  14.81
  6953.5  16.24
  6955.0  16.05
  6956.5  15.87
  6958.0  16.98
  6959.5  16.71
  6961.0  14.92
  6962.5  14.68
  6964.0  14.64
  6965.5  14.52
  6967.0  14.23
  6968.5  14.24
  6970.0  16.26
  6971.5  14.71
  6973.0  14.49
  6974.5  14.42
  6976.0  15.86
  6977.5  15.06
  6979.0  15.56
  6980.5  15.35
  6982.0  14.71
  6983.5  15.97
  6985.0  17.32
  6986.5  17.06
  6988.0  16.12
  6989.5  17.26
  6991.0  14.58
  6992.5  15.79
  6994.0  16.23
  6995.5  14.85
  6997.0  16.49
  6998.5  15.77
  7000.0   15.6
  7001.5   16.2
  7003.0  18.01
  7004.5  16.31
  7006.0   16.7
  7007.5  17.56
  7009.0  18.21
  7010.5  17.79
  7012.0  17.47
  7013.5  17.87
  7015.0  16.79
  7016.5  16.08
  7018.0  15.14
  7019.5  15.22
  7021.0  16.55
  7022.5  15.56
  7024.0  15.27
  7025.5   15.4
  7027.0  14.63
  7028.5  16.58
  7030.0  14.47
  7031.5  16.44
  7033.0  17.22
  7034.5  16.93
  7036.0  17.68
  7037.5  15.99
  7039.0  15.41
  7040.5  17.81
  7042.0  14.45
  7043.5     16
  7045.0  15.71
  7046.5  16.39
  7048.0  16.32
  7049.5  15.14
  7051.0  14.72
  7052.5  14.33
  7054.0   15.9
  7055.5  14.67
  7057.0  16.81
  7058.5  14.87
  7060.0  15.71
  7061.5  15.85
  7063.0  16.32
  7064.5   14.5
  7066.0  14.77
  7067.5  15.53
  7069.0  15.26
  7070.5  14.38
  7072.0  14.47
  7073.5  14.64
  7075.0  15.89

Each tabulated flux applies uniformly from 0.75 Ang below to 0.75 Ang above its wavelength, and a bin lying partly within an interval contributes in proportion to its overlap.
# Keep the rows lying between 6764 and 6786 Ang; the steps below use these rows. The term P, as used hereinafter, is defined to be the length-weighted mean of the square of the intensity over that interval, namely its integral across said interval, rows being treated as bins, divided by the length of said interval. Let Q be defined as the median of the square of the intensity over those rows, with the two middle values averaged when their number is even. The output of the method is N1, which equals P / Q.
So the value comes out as 0.97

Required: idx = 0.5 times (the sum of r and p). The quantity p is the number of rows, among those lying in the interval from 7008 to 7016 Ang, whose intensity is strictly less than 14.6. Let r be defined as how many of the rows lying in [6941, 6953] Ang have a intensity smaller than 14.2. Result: 0.0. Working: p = 0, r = 0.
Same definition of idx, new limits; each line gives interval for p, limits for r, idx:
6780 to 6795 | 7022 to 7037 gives 5.0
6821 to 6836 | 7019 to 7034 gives 2.5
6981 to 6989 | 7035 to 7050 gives 0.0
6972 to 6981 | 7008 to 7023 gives 1.0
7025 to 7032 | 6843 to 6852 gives 1.5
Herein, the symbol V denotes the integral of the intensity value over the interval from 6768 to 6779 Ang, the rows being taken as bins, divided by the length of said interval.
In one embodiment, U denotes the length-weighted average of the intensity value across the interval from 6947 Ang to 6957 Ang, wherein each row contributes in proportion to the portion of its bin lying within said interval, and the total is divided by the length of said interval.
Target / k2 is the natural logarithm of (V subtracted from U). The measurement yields 1.4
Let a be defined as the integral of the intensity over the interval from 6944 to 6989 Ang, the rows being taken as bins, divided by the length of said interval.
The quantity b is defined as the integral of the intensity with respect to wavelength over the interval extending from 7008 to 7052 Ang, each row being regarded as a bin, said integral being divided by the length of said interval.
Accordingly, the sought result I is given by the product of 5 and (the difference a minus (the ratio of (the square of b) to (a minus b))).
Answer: 2227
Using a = 15.6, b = 16.2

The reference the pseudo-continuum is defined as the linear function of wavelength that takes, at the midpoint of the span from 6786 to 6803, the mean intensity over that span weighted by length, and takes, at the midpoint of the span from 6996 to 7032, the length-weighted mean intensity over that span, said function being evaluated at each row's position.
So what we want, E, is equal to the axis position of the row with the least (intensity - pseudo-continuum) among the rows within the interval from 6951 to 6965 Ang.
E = 6964.0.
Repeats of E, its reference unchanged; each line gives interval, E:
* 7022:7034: 7030.0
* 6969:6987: 6974.5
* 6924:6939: 6925.0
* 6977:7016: 6991.0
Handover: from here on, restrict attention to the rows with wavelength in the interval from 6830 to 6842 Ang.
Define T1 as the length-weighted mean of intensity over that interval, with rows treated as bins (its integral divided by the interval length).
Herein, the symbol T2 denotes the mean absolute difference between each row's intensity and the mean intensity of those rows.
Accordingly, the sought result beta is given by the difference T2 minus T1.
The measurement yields -12.2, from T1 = 12.8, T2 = 0.62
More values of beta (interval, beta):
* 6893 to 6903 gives -12.6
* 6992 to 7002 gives -15.4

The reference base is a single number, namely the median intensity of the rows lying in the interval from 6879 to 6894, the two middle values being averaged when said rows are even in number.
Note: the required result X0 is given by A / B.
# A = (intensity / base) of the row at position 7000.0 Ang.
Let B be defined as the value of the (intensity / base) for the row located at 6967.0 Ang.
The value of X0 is 1.10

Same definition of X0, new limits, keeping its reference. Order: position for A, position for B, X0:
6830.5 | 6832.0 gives 1.05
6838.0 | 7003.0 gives 0.72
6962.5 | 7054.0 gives 0.92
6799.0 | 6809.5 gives 0.99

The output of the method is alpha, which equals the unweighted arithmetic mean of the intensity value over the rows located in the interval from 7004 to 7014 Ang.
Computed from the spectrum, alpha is 17.4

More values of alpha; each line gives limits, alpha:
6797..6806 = 14.0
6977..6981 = 15.3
